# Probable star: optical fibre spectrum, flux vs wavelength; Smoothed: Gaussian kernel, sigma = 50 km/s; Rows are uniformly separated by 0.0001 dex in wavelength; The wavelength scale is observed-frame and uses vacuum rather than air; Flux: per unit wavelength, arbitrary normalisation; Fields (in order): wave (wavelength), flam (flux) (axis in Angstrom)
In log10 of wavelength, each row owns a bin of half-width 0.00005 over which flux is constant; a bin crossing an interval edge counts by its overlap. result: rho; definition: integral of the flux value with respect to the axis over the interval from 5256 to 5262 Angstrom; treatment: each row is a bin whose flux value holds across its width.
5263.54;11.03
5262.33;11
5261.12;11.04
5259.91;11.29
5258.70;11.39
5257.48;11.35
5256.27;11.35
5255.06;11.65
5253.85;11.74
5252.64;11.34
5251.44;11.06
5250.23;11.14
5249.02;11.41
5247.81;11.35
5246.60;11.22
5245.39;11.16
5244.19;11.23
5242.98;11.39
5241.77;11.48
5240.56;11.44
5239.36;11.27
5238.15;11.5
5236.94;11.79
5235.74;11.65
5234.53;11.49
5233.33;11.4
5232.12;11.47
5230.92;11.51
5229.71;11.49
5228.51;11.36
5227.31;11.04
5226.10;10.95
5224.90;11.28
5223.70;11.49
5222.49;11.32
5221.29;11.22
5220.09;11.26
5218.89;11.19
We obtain 67.5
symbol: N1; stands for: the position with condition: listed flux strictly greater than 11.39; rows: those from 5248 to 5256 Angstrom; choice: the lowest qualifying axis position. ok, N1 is 5249.02 Angstrom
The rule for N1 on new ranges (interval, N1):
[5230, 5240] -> 5230.92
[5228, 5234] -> 5229.71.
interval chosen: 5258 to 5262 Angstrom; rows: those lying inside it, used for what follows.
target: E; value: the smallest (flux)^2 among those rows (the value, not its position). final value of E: 122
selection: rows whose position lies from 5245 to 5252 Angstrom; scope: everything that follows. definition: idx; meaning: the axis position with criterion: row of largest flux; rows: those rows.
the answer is 5249.02 Angstrom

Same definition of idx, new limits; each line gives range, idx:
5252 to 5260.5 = 5253.85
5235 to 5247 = 5236.94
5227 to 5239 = 5236.94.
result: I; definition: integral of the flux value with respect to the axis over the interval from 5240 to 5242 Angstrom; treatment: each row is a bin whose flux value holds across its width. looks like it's 22.9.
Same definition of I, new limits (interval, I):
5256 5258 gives 22.7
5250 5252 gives 22.2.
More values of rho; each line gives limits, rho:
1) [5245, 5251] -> 67.4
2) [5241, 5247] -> 67.8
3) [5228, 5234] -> 68.7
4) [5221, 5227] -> 67.4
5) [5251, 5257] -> 68.7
